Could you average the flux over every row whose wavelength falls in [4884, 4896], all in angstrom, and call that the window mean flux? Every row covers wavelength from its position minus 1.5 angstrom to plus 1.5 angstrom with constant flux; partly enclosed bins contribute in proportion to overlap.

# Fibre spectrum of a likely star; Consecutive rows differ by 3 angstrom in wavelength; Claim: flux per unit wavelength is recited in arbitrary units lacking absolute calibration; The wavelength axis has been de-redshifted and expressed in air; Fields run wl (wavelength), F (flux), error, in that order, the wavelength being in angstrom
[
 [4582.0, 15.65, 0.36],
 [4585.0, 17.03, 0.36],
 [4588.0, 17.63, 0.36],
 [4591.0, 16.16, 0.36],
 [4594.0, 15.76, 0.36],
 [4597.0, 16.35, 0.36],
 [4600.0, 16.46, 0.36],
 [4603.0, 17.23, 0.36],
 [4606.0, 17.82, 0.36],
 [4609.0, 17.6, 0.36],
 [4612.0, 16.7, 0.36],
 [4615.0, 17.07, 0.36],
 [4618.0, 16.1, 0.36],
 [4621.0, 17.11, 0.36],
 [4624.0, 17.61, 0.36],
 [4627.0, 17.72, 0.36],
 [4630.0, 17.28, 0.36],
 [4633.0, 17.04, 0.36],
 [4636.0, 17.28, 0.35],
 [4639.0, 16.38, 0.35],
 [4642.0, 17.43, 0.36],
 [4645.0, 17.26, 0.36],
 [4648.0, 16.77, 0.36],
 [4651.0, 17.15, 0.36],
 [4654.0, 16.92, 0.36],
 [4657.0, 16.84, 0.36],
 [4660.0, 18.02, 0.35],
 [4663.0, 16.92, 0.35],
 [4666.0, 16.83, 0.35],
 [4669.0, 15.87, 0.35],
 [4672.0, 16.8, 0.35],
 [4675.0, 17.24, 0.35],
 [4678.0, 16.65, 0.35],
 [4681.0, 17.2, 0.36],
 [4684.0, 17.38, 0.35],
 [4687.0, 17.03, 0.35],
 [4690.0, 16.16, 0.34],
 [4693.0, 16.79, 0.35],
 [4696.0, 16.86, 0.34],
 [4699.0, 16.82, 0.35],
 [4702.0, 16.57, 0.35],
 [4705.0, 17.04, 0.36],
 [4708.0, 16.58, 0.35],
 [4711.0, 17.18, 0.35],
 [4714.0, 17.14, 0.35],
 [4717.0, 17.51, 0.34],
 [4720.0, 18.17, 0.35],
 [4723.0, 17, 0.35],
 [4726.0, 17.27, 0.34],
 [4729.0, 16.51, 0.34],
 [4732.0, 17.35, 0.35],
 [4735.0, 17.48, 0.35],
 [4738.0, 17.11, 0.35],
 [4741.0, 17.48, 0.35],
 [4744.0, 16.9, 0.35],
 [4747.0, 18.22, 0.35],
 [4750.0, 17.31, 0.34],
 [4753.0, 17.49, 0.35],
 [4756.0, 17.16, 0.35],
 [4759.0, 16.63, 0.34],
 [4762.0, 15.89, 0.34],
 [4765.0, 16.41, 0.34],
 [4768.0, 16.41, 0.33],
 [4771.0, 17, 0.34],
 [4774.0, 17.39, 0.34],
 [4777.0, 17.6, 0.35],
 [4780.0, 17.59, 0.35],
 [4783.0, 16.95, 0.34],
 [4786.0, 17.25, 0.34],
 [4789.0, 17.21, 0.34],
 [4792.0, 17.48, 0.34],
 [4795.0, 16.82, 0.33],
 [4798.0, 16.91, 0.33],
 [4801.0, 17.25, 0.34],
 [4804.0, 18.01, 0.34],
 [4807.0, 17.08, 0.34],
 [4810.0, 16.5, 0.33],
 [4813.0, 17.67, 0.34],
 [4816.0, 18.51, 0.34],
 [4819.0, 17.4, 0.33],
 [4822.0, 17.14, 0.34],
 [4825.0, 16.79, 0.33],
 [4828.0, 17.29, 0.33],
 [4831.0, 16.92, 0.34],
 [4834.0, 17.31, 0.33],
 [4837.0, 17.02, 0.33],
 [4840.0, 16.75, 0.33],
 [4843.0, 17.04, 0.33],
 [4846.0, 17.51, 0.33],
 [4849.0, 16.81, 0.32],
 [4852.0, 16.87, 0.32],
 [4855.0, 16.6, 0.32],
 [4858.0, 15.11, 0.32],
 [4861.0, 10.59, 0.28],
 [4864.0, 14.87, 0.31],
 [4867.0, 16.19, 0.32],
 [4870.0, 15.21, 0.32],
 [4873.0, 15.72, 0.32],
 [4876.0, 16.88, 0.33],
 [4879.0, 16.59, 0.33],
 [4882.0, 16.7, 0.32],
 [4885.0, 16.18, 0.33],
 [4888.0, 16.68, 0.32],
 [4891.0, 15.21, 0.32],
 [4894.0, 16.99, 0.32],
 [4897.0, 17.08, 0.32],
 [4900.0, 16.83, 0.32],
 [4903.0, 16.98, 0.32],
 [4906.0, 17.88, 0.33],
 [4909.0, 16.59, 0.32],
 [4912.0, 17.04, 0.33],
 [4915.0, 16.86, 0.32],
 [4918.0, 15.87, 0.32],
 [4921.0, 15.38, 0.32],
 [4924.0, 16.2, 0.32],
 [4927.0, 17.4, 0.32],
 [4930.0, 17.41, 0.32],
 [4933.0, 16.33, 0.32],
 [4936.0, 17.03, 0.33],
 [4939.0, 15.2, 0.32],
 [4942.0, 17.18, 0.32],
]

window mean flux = 16.3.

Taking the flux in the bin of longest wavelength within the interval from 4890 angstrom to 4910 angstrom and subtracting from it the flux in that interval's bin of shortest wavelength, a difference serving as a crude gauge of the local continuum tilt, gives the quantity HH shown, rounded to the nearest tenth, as 1.4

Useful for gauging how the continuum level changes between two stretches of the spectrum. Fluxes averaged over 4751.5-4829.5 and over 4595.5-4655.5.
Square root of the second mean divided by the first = 1.00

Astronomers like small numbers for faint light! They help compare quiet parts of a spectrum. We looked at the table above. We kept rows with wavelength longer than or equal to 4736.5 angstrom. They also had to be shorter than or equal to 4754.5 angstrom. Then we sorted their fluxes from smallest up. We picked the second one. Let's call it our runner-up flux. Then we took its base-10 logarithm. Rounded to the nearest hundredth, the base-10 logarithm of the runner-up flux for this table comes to 1.23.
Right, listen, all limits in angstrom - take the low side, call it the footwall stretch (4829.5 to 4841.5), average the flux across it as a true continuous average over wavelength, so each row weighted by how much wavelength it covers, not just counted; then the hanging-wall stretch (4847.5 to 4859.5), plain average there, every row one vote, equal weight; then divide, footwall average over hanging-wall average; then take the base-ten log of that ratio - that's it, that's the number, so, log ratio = 0.017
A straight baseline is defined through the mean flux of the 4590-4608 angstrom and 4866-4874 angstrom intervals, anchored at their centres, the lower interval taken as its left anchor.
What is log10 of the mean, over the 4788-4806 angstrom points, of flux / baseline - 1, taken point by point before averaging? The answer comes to -1.08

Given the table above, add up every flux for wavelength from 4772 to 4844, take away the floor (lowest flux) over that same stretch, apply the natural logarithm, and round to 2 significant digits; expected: 6.0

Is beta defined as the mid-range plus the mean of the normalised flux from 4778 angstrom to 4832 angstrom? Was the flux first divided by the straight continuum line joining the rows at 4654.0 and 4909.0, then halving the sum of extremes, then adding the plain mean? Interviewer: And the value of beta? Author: 2.08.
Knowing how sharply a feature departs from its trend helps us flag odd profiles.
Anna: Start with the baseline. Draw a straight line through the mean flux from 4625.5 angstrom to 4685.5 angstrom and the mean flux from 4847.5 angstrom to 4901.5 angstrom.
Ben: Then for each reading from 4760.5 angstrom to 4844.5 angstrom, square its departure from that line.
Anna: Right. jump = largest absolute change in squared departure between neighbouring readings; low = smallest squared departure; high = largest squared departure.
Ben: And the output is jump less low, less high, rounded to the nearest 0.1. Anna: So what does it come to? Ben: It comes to -1.4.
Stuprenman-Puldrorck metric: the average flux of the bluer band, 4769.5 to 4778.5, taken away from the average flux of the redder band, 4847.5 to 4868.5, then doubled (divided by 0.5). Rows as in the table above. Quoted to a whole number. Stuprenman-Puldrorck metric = -4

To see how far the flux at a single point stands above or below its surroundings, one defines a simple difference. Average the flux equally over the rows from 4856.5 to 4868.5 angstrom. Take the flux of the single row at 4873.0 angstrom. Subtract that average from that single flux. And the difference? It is 1.5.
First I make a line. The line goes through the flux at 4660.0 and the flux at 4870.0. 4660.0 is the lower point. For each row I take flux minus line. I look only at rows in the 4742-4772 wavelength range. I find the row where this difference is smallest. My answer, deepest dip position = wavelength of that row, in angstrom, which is 4762.0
